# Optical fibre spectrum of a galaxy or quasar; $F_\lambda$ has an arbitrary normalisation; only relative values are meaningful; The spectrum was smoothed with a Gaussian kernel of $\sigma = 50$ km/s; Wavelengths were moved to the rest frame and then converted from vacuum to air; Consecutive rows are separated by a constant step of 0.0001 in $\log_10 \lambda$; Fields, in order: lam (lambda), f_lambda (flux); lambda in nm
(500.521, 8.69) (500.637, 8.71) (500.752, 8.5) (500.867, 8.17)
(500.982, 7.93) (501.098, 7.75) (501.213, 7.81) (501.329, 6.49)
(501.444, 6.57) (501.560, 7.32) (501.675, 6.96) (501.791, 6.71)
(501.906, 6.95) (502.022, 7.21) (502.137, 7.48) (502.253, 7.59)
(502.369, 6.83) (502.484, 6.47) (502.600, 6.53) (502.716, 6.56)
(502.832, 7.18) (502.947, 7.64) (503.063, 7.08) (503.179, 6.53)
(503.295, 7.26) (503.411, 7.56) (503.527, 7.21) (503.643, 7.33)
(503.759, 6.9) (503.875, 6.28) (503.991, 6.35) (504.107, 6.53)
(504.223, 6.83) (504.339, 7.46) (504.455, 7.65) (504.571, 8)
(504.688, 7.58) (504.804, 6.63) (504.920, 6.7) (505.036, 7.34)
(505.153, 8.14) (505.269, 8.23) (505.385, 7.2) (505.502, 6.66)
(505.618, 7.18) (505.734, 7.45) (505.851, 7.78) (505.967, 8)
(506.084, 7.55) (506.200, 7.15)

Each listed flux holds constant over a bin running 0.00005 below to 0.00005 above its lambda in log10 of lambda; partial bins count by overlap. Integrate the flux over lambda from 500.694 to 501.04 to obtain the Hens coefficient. 2.84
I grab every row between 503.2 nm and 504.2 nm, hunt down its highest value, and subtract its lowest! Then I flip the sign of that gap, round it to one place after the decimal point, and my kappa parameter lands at -1.3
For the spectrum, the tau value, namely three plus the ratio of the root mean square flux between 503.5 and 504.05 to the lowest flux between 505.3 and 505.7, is 4.03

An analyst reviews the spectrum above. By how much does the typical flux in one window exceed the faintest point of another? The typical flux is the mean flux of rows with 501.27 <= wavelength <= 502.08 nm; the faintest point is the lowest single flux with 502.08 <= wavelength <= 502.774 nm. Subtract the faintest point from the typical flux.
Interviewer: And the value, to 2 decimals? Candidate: 0.42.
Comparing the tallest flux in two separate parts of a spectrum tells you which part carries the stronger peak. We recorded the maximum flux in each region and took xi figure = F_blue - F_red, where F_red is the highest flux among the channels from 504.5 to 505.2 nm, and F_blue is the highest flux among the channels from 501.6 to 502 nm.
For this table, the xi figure -1.2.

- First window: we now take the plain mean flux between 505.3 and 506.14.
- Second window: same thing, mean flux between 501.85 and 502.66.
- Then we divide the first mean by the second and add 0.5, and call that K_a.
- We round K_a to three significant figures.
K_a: 1.56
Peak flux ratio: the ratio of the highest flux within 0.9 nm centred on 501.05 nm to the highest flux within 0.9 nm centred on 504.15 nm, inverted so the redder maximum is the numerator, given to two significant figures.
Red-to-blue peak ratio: 0.92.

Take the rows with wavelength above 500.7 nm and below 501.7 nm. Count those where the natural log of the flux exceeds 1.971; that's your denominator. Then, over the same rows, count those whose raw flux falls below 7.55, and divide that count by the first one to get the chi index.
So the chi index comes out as 0.7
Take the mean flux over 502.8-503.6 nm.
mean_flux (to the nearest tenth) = 7.2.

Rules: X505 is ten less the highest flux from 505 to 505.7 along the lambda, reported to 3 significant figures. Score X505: 1.77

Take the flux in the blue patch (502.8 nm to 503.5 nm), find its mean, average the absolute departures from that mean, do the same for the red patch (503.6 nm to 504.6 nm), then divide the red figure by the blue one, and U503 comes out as 1.83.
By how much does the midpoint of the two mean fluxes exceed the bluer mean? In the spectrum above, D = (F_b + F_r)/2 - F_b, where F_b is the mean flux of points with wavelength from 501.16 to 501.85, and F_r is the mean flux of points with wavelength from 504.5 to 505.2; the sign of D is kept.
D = 0.21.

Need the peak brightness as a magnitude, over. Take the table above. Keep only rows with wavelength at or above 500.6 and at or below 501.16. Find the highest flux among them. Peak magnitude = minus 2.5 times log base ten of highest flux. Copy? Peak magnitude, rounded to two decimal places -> -2.35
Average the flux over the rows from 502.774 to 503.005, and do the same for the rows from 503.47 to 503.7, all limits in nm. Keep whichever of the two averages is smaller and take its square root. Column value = 2.70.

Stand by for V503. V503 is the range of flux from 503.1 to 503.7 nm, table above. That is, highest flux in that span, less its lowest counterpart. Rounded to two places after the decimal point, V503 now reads 1.03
